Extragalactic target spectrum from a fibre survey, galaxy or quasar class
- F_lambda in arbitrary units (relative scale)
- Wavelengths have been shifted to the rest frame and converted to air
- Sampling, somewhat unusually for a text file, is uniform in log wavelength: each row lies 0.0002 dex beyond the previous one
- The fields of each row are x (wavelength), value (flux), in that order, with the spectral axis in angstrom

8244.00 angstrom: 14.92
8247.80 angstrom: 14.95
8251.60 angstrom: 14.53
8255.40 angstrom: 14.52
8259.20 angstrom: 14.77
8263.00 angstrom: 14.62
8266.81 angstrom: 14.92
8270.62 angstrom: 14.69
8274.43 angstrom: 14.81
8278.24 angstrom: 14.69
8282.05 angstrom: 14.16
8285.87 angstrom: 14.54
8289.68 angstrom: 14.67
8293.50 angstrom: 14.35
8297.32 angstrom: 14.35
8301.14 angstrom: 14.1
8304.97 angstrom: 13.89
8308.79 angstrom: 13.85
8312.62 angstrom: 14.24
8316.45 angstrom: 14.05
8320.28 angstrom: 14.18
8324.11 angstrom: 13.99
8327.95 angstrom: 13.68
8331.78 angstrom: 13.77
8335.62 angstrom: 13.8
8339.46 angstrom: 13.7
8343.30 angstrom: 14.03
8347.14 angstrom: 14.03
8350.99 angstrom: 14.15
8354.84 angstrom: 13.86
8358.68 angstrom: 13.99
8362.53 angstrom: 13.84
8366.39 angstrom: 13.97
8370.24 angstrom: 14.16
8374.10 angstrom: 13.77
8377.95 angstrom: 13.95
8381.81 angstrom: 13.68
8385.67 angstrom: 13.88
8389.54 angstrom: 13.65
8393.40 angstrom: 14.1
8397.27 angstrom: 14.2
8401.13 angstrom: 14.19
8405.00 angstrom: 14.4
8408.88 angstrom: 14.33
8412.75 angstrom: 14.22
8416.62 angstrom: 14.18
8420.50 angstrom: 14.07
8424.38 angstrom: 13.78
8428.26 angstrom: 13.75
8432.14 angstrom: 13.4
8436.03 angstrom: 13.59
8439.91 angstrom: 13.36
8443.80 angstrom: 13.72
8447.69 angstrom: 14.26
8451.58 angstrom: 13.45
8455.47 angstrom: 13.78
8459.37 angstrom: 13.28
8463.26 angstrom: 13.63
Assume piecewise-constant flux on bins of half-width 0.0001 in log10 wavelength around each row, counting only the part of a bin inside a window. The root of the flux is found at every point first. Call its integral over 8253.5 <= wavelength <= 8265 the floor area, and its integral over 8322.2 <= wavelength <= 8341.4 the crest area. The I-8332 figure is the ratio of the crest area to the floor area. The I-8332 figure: 1.6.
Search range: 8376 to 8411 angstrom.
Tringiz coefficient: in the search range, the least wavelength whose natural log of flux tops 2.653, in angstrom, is 8397.27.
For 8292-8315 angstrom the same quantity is 8293.50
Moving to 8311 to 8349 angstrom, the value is 8312.62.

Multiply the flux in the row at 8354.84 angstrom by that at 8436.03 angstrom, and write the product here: 188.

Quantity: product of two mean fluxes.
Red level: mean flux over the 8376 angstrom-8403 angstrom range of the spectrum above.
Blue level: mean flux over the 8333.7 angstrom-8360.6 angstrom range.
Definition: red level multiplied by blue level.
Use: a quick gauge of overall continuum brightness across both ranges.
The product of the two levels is 194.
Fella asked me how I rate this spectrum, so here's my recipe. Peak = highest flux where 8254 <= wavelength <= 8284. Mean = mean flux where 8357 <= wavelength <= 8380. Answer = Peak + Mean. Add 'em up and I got 28.9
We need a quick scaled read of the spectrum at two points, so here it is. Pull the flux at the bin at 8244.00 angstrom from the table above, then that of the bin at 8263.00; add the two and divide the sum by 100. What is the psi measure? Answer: 0.295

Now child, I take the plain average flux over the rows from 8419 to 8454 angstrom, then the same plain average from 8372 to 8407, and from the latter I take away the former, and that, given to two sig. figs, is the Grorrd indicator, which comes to 0.27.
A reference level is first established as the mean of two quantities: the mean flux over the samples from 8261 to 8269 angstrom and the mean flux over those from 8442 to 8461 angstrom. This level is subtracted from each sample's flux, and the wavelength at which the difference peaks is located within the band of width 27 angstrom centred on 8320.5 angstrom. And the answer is 8312.62 angstrom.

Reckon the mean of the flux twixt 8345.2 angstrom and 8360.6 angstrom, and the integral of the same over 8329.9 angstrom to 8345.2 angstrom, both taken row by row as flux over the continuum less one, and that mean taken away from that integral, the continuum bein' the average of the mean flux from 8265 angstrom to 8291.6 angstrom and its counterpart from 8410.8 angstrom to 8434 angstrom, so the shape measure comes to -0.46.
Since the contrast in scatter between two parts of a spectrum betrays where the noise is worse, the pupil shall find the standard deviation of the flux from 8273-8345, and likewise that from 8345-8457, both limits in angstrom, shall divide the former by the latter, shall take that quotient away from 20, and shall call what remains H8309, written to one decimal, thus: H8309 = 18.8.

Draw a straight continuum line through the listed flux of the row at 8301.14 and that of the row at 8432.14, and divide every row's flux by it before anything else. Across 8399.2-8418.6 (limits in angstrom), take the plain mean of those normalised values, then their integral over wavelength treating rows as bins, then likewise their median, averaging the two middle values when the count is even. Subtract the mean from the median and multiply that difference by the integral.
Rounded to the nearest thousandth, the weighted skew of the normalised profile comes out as -0.034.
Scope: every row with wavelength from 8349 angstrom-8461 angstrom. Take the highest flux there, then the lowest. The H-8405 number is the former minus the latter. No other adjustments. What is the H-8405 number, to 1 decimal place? 1.1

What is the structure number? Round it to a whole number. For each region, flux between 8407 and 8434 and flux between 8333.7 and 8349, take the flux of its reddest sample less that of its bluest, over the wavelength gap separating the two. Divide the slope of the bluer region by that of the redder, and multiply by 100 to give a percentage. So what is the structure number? -50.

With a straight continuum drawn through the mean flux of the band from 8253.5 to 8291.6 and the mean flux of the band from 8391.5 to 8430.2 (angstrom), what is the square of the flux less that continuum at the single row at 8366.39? 0.10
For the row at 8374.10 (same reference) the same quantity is 0.24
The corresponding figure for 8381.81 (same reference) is 0.30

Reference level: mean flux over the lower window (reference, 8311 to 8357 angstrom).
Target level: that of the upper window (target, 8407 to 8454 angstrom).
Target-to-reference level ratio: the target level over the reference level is 0.992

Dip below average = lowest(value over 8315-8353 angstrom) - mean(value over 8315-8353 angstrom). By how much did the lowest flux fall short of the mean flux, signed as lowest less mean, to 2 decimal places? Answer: -0.26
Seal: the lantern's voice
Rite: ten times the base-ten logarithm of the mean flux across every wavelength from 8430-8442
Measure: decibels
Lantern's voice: 11.3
